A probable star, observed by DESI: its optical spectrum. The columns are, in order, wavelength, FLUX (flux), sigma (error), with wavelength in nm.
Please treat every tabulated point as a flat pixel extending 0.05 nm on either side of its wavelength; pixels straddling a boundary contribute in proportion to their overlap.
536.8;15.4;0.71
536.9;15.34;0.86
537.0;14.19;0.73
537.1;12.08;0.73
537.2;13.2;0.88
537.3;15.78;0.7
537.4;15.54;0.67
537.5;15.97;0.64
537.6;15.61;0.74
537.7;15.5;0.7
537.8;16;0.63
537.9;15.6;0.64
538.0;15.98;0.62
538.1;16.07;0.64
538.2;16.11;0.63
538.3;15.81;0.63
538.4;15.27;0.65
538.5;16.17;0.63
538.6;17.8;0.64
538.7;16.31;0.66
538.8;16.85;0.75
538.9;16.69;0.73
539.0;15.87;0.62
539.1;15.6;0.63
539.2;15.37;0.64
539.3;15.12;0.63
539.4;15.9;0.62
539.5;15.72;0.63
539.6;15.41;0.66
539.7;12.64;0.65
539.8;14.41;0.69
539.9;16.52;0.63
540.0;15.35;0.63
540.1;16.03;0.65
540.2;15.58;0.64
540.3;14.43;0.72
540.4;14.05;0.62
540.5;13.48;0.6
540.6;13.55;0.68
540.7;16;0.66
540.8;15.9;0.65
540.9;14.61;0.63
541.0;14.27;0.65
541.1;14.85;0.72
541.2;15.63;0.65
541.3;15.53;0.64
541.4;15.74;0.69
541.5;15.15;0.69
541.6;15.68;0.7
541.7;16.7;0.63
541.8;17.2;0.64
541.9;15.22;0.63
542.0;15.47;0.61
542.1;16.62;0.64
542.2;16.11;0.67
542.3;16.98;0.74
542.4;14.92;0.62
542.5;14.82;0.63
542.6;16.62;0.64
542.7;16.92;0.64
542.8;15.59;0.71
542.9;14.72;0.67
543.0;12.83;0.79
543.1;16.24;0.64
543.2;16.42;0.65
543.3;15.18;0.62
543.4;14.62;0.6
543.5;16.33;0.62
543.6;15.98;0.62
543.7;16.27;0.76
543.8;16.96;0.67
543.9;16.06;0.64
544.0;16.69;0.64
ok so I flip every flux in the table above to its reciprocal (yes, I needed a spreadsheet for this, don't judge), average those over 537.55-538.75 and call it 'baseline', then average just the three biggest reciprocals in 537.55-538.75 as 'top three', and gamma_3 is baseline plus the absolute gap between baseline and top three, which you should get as 0.065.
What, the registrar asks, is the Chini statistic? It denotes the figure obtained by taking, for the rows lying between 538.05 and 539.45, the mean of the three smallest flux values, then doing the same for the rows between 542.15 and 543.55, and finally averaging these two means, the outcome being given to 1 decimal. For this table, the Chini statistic 14.7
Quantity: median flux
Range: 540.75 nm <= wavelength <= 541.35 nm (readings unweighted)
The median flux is 15.2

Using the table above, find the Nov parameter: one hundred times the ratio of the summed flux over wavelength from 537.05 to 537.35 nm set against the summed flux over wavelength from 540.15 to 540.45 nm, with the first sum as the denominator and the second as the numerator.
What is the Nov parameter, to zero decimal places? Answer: 107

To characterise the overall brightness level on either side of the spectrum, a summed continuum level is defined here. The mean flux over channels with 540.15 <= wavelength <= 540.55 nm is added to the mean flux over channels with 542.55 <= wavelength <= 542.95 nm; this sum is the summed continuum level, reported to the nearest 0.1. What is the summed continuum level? 30.3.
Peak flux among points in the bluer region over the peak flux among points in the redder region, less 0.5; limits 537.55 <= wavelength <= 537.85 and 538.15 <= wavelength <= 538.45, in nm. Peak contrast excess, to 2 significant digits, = 0.49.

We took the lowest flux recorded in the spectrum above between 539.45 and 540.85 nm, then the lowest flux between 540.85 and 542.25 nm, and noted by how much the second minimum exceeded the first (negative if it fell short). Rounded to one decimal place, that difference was 1.6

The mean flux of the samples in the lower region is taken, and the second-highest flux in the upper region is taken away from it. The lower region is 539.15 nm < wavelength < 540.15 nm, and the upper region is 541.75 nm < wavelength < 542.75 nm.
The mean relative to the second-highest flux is -1.7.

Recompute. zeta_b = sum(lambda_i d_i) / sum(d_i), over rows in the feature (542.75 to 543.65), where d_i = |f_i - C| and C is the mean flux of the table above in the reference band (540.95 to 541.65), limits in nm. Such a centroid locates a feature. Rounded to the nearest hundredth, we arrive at 543.18 nm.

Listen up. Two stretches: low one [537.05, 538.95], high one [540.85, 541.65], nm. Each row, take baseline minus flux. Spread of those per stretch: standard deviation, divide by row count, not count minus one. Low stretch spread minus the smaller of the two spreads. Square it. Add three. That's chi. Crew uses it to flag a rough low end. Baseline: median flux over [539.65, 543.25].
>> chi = 3.47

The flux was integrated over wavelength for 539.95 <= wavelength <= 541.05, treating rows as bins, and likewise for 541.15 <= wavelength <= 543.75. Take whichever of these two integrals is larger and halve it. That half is 20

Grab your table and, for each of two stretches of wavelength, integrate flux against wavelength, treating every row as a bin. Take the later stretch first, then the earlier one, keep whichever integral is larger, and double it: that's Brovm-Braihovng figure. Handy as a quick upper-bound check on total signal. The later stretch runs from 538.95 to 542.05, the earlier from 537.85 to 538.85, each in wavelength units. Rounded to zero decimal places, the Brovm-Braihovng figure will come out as 95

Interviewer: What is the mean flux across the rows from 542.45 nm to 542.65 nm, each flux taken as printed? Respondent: 15.7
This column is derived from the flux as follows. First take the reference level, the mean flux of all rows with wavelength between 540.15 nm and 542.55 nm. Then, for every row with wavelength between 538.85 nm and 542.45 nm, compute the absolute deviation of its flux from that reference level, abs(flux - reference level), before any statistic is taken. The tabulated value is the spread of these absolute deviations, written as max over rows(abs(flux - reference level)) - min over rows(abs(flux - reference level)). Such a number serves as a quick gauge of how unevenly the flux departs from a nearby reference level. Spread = 2.7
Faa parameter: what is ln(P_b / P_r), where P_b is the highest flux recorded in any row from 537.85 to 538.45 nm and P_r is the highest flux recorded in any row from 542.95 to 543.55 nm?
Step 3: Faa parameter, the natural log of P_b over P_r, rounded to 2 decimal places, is -0.02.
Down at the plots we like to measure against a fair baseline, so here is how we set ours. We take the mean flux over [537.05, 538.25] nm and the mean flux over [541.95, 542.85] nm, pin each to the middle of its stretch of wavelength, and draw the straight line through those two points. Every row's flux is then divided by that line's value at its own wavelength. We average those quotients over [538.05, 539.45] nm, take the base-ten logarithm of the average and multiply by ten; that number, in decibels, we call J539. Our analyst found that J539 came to 0.2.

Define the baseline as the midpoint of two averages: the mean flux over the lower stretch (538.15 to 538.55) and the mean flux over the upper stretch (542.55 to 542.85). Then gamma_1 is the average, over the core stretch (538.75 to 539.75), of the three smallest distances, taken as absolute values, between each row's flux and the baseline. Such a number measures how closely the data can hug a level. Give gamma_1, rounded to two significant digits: 0.28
